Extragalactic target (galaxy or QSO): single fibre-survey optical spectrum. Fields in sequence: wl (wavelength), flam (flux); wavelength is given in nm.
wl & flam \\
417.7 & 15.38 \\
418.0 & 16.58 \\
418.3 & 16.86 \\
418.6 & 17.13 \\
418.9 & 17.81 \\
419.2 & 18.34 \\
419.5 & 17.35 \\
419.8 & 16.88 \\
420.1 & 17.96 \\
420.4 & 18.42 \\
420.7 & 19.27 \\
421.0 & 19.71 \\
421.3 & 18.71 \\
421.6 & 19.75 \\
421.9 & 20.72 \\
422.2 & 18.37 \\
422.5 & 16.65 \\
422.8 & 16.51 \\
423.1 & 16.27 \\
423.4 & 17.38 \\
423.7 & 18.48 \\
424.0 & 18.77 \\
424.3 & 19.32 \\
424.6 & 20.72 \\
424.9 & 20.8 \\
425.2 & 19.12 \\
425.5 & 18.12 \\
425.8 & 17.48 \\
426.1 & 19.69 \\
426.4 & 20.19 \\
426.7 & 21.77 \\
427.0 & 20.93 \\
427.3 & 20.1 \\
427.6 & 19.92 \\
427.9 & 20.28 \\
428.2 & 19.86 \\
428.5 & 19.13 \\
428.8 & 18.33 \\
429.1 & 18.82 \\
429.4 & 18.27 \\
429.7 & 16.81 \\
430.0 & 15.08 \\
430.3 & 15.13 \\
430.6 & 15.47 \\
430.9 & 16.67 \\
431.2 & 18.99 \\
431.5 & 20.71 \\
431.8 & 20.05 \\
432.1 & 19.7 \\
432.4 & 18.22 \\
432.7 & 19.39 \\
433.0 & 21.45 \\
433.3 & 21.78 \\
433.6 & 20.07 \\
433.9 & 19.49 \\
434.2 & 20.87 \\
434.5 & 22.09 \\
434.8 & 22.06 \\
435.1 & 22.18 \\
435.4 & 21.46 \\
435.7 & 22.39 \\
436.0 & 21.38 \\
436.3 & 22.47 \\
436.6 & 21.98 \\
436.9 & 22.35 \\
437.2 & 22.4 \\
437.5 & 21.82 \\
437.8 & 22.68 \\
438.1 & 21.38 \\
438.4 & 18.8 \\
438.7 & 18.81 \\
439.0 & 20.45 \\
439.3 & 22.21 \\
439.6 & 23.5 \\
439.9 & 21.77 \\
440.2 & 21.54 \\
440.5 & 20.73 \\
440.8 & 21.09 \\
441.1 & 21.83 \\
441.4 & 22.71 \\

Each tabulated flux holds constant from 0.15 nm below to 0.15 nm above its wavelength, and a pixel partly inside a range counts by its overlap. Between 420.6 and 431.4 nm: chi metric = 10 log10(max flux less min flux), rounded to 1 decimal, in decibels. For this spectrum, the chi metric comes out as 8.3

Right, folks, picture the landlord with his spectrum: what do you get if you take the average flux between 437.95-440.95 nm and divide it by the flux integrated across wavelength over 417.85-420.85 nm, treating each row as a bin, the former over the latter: 0.397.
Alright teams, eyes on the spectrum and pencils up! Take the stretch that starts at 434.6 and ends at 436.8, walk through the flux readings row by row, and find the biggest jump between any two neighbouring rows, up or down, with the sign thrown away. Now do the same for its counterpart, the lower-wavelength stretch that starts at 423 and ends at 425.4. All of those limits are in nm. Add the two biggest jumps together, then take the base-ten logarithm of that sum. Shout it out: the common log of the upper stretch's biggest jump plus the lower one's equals 0.44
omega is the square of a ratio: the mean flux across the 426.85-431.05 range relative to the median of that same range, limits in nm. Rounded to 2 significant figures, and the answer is 0.96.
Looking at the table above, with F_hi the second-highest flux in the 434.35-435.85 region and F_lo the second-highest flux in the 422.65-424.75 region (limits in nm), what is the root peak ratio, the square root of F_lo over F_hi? 0.93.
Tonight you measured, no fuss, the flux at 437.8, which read 22.68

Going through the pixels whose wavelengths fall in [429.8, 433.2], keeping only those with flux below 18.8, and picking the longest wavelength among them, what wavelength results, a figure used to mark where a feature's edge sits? 432.4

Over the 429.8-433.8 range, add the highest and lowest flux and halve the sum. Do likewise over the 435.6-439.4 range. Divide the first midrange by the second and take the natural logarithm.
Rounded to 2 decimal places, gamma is -0.12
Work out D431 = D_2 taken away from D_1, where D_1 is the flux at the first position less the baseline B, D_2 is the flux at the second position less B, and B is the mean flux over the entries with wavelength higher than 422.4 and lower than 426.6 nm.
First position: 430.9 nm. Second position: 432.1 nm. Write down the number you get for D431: -3.0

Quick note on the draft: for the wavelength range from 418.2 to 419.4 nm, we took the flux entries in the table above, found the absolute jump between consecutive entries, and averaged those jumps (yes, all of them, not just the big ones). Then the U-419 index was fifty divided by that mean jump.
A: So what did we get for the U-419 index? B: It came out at 101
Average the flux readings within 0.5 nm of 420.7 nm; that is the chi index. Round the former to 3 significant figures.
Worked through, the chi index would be 19.1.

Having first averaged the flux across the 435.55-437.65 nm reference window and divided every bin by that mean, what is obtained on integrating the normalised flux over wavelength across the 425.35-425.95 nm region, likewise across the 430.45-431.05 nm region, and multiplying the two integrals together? 0.211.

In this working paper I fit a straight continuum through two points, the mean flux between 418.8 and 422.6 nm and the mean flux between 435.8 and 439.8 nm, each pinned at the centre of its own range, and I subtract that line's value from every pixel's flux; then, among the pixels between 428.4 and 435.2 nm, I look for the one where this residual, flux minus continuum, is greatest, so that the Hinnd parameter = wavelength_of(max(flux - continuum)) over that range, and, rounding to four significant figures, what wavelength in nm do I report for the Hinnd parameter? 434.5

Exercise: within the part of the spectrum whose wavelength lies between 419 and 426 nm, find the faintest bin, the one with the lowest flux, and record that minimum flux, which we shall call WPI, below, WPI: 16.27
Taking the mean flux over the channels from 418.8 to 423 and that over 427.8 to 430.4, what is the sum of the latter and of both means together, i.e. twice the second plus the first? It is 54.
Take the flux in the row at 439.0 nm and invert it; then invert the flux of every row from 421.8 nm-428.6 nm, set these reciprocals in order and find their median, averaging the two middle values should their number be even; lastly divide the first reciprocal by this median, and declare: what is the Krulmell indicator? 0.94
